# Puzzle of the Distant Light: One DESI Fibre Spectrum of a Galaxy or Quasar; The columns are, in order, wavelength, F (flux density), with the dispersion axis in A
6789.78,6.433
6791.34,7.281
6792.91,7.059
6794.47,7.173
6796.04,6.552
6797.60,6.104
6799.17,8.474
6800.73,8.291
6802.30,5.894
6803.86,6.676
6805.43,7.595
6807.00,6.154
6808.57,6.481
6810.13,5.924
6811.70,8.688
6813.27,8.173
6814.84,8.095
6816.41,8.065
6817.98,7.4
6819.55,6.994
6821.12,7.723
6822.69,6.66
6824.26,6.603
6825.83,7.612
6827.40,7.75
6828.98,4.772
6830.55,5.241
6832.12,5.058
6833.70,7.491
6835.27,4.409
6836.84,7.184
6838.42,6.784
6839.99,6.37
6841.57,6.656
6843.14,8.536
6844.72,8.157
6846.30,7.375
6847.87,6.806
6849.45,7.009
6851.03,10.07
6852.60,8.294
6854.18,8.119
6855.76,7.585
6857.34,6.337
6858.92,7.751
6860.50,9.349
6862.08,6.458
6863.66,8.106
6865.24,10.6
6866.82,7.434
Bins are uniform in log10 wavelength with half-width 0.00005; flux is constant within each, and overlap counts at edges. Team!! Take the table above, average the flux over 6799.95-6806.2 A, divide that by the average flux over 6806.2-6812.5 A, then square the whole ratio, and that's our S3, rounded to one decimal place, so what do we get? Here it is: 1.1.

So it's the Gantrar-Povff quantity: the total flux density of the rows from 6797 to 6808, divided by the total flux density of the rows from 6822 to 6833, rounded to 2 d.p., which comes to 1.13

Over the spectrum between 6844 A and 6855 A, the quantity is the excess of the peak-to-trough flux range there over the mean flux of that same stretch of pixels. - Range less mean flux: -4.7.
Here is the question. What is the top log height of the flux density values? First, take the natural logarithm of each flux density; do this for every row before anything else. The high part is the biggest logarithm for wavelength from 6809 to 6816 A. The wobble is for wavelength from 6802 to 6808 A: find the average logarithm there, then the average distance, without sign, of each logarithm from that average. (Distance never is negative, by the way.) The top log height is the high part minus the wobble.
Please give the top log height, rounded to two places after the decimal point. 2.08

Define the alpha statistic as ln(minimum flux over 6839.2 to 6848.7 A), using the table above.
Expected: 1.85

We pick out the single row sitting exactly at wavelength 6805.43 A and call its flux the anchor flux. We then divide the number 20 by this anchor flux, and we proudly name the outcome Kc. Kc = 2.6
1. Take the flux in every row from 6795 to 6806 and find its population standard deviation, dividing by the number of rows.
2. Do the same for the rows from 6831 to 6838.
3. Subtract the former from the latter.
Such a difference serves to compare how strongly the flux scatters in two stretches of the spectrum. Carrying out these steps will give 0.4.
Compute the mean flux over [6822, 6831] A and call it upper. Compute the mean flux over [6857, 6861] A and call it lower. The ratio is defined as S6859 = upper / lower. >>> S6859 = 0.82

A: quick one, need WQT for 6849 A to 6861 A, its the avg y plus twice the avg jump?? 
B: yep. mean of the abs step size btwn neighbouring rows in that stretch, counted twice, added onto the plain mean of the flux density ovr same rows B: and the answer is 10.9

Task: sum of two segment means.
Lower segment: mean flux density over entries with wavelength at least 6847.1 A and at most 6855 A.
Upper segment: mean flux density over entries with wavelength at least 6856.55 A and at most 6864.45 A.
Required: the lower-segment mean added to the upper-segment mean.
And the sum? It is 15.7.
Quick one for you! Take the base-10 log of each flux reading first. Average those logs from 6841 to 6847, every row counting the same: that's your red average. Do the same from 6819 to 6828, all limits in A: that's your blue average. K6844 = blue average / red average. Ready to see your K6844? 0.97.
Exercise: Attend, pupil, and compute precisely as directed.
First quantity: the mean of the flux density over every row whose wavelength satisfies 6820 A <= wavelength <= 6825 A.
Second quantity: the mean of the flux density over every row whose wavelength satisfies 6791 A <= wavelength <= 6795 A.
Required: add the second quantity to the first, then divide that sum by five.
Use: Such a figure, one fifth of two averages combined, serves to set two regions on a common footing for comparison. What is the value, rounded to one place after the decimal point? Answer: 2.8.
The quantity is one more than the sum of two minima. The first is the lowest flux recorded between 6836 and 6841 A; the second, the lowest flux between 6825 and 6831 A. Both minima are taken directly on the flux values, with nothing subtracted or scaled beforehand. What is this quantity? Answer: 12.1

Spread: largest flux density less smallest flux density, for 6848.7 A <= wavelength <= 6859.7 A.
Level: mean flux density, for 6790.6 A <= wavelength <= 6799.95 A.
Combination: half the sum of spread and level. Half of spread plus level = 5.4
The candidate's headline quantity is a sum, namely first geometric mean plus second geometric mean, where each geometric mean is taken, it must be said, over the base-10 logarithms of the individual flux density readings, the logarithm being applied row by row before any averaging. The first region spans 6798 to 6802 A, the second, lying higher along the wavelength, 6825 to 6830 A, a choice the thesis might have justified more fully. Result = 1.73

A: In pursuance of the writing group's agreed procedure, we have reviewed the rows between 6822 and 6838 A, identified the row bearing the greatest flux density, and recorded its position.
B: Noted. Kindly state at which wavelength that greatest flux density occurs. 6827.40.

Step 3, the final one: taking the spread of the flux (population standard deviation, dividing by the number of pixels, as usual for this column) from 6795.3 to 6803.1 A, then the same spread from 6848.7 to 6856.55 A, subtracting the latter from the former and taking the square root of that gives 0.26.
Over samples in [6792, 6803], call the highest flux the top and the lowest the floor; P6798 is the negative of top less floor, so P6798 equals -2.58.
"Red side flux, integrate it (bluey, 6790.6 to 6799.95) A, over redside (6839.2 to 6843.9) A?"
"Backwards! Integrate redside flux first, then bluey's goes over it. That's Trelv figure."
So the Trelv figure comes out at 2.0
